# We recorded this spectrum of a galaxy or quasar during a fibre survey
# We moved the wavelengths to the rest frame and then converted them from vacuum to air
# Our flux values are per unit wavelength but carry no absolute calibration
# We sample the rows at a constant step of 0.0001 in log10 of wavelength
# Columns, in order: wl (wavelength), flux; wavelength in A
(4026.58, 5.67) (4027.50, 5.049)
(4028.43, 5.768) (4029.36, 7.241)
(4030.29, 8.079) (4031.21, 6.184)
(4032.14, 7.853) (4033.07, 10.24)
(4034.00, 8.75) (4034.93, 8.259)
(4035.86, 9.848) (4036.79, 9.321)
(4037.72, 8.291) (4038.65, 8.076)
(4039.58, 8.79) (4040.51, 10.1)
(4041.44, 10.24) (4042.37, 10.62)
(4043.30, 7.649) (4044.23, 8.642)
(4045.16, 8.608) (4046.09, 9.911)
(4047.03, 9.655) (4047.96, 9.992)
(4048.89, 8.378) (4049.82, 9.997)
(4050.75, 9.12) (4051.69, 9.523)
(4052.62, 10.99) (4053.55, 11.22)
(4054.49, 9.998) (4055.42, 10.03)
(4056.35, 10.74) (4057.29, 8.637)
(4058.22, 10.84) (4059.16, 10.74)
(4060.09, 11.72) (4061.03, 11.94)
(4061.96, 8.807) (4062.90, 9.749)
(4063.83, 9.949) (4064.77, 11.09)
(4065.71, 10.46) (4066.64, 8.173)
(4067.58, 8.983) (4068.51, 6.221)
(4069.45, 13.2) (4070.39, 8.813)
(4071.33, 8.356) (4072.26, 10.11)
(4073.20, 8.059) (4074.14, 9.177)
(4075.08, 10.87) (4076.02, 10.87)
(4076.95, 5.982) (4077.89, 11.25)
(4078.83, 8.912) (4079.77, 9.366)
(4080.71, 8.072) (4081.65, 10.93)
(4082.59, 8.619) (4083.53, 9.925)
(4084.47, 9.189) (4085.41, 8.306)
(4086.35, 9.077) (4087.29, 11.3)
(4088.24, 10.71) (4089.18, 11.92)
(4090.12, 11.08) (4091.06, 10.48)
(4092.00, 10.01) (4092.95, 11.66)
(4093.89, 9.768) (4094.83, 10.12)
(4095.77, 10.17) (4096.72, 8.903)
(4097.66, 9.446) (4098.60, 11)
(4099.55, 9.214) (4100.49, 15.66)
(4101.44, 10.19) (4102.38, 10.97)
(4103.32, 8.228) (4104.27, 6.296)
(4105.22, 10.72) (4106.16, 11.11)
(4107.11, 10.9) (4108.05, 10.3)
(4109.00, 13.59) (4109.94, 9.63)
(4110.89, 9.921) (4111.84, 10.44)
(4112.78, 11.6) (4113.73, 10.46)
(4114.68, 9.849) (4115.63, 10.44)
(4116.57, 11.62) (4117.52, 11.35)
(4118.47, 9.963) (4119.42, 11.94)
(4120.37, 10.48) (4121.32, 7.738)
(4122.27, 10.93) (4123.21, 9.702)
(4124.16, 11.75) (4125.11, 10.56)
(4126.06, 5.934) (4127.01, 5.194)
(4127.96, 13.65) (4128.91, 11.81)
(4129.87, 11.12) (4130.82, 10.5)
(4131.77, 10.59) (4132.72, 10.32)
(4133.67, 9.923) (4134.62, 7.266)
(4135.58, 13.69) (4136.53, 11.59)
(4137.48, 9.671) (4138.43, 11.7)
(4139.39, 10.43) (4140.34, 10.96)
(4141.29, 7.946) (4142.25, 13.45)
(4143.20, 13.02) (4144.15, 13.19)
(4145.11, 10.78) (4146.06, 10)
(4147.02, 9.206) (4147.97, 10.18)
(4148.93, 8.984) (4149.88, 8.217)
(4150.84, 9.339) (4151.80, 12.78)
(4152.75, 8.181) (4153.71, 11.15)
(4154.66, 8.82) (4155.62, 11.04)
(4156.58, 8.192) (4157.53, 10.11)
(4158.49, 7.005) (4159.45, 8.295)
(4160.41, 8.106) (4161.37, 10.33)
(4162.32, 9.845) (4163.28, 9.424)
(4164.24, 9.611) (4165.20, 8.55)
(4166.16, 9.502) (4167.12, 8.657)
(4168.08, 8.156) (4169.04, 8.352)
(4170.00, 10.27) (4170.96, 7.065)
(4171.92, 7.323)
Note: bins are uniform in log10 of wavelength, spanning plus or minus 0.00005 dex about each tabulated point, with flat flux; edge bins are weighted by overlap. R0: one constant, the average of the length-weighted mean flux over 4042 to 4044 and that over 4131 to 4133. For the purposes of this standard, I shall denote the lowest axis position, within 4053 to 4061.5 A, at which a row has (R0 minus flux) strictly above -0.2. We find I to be 4057.29 A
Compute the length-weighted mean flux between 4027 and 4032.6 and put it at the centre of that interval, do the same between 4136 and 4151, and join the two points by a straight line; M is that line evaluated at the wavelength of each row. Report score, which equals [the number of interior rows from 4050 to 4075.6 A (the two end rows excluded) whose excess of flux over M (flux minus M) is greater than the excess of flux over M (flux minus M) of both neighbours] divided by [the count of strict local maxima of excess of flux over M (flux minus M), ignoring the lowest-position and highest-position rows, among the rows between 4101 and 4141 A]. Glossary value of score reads 1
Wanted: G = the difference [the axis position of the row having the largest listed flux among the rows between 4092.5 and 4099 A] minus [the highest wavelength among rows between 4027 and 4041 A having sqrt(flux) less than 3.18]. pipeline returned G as 52.4 A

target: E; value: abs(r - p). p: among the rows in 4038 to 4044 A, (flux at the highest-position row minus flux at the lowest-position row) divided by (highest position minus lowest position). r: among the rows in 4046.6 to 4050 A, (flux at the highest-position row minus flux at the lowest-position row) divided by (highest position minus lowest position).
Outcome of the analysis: 0.21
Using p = -0.1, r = 0.1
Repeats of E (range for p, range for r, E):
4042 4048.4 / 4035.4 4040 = 0.17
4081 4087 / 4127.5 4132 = 0.41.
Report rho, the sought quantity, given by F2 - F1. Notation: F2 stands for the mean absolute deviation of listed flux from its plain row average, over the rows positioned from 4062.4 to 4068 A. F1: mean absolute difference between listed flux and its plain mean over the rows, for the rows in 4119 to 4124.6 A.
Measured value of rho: -0.36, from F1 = 1.1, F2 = 0.8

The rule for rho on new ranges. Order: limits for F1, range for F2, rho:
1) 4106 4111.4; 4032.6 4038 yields -0.28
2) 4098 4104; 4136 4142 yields -0.62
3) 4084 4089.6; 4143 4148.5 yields 0.14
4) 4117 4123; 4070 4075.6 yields -0.19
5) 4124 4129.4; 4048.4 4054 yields -1.97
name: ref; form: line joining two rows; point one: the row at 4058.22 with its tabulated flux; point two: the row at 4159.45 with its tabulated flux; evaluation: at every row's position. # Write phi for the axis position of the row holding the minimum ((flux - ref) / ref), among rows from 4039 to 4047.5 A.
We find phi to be 4043.30 A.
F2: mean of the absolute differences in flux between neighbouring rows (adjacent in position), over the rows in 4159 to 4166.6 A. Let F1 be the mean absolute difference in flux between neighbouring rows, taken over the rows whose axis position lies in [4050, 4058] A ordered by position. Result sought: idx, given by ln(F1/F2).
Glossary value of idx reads 0.1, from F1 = 0.9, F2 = 0.8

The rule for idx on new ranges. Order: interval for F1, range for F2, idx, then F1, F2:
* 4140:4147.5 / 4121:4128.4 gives -0.5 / 1.9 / 3.1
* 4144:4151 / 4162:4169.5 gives 0.7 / 1.1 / 0.6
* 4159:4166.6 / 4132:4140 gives -1.1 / 0.8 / 2.4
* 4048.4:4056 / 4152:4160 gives -1.0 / 0.8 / 2.4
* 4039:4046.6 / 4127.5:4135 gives 0.1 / 1.0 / 0.9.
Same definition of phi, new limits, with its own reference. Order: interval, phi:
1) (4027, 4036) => 4027.50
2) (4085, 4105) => 4104.27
